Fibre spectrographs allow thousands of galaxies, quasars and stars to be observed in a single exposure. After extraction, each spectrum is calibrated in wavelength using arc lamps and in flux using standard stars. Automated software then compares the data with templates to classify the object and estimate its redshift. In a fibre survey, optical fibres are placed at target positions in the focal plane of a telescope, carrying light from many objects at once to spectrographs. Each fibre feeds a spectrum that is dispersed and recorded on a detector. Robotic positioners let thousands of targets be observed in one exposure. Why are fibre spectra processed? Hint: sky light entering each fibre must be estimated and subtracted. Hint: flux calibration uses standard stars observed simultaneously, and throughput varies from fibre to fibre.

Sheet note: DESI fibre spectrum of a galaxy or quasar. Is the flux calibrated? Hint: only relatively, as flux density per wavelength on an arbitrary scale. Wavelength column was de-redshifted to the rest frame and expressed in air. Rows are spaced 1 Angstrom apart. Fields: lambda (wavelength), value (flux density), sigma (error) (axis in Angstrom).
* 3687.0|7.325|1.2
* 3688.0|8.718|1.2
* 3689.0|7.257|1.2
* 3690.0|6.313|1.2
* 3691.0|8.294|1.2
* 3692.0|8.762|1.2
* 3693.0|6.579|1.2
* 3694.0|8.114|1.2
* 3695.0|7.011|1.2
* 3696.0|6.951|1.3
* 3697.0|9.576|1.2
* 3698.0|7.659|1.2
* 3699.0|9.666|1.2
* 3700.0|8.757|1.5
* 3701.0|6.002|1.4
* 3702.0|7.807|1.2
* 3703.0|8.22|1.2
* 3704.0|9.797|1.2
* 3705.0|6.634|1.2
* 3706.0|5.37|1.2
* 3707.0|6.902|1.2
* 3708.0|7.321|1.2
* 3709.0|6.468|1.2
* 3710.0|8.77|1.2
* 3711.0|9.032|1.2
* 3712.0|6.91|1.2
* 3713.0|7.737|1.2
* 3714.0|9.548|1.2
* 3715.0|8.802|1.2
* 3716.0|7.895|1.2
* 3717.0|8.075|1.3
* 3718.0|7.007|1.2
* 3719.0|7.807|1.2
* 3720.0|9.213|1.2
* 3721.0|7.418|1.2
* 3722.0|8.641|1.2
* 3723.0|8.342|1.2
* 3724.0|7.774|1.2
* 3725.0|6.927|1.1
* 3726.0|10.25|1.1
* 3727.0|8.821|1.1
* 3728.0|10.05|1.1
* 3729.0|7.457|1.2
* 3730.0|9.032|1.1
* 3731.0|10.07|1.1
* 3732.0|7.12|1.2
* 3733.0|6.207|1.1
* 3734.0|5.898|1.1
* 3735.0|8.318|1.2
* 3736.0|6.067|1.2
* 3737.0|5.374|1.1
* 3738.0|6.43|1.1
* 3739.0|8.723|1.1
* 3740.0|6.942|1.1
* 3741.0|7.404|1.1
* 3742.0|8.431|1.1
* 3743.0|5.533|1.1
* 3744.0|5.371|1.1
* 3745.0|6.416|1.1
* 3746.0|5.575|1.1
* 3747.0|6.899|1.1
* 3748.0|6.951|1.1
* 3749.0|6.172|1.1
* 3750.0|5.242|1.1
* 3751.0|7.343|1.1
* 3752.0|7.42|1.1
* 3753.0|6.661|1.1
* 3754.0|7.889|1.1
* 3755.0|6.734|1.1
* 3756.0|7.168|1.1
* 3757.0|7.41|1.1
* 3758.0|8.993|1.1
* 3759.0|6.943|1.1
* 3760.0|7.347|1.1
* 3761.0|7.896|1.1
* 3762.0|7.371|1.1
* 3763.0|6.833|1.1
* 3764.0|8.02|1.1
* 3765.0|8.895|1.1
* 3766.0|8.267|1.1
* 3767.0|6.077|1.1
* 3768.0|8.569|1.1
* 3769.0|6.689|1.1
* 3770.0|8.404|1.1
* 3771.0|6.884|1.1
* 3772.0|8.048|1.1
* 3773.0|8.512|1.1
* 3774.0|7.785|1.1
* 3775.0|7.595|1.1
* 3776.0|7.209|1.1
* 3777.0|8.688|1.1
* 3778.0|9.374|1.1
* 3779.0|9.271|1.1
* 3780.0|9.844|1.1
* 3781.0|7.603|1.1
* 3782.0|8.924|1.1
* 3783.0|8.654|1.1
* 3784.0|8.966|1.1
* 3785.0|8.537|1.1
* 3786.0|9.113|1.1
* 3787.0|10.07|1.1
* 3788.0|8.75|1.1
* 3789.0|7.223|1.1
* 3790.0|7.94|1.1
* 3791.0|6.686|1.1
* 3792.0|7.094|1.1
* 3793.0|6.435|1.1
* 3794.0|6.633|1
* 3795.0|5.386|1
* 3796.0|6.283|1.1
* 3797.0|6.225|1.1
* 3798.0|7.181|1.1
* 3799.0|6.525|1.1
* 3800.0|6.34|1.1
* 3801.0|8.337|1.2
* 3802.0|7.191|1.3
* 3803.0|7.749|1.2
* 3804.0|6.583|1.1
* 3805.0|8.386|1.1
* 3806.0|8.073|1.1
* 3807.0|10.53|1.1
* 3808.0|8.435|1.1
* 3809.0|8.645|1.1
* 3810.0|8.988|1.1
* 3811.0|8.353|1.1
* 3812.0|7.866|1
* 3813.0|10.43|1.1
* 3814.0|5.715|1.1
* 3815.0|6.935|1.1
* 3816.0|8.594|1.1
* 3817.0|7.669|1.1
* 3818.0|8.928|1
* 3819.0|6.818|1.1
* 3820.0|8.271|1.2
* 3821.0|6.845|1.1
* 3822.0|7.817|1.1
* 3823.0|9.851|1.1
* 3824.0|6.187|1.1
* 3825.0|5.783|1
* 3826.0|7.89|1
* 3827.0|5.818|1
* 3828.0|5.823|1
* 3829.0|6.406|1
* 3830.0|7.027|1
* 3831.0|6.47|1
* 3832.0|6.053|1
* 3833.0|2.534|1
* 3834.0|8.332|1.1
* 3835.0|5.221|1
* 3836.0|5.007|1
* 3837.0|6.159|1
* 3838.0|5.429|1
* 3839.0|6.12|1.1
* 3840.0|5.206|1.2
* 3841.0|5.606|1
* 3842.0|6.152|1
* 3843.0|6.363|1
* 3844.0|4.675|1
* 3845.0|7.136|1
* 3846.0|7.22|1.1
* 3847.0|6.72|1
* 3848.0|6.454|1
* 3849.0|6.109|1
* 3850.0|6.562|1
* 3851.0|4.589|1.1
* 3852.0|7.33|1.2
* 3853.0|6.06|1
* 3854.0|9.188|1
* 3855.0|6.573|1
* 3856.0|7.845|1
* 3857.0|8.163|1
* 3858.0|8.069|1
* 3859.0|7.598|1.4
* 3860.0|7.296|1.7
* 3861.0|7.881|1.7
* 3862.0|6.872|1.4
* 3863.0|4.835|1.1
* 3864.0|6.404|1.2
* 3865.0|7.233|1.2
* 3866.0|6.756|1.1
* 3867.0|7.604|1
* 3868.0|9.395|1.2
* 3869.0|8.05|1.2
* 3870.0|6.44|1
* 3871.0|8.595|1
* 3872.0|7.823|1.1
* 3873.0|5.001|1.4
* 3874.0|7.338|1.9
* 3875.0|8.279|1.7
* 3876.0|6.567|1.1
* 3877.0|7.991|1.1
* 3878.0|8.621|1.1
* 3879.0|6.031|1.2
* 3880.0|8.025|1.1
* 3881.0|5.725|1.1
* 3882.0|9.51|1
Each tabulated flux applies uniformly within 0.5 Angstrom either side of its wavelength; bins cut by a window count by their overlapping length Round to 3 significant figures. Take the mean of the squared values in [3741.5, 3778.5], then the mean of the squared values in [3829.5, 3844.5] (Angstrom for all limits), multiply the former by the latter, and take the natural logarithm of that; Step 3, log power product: 7.55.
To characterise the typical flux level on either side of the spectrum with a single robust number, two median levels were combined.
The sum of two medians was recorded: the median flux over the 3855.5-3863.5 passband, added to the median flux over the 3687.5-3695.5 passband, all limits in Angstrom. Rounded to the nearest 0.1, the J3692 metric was 15.4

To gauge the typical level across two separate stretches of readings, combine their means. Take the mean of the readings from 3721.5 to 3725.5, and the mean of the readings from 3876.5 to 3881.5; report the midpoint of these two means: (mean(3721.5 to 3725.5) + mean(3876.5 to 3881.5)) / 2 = 7.6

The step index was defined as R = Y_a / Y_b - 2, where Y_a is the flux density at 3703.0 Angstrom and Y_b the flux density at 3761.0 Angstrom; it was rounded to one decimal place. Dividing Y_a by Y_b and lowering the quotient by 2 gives -1.0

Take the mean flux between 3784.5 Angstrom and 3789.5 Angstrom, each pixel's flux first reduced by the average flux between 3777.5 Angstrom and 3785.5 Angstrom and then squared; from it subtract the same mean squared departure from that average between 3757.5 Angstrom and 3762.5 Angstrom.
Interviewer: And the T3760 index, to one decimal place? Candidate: -1.0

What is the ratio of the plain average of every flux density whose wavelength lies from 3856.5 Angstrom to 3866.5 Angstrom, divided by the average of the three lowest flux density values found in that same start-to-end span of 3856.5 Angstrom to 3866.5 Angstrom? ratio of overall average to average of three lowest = 1.19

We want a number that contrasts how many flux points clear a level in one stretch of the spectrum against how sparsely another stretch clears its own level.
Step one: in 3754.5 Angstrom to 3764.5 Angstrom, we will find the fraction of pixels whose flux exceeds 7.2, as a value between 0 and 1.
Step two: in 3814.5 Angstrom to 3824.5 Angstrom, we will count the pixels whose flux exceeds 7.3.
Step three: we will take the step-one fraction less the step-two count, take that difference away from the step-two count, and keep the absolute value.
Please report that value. 11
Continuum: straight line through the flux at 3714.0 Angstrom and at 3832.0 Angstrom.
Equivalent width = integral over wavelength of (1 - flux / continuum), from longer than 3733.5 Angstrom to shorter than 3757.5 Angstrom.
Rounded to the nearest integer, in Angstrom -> 5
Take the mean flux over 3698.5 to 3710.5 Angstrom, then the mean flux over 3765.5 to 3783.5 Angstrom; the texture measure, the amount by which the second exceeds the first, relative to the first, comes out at 0.06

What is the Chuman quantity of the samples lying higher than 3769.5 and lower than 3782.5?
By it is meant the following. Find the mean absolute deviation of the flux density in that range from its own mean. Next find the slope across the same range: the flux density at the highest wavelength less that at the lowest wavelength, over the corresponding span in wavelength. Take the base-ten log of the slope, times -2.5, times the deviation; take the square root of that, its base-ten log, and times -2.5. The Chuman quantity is -0.50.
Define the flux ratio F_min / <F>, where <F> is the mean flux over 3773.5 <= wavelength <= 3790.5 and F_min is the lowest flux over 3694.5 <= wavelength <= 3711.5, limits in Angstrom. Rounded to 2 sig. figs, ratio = 0.63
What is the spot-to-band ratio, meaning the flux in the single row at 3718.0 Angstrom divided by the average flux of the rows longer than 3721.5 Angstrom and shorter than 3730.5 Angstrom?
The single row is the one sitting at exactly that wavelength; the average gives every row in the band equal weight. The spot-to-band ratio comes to 0.82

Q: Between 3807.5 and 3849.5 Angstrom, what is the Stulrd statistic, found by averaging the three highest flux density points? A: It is 9.8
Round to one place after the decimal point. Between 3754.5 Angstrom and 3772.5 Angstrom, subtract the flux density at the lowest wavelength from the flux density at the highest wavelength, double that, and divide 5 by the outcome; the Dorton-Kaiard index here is 1.9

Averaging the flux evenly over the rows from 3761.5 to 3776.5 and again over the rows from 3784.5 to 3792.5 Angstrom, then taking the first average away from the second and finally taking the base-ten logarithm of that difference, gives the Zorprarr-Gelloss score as -0.3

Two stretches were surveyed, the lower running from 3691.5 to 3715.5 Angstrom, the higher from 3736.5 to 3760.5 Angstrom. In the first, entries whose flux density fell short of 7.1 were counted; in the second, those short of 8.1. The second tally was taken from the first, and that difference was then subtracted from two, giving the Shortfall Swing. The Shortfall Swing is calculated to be 14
